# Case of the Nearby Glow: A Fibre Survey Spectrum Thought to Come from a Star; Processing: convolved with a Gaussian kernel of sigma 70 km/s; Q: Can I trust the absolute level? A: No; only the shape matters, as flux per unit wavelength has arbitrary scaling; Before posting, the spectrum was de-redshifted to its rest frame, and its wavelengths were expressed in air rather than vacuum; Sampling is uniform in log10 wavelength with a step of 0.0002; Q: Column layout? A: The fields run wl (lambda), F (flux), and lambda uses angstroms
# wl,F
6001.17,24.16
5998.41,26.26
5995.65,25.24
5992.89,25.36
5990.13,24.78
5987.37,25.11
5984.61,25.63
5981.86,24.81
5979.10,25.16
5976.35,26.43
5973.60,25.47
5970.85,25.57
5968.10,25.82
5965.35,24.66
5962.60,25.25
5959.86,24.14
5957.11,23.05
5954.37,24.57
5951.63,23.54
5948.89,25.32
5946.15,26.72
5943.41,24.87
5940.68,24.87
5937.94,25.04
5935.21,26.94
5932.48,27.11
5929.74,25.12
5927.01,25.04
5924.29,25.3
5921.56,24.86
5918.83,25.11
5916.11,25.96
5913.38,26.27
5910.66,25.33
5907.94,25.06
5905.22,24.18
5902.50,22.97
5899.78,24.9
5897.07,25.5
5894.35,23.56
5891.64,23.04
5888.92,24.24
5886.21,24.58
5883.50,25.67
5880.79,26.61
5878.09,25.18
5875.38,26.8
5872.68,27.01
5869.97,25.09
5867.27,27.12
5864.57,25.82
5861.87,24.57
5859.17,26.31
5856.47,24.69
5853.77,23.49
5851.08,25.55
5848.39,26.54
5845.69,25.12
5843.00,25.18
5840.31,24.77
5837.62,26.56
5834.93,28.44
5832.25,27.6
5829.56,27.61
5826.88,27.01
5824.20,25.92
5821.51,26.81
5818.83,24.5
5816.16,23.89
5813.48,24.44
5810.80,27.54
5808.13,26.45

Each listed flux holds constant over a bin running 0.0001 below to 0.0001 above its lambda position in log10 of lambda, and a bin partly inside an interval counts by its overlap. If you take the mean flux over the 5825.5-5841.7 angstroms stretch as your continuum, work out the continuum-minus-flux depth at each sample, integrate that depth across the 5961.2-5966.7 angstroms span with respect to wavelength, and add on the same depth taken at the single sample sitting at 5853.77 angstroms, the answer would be 15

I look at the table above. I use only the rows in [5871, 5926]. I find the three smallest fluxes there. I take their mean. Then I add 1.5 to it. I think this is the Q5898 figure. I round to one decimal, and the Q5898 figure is 24.7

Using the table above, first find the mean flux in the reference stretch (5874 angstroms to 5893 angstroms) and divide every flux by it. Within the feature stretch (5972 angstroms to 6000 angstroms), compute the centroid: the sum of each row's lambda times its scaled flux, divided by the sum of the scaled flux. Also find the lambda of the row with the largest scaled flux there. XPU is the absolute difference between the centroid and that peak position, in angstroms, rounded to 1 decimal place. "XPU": 9.6 angstroms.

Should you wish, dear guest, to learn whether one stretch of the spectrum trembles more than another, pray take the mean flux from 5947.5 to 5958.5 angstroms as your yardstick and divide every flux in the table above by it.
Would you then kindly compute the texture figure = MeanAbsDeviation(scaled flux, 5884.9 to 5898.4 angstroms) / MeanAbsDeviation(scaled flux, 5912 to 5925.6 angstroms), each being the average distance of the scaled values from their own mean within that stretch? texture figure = 1.4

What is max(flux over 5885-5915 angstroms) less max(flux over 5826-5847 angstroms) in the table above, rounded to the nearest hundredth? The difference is -2.17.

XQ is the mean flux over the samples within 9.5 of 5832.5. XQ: 26.8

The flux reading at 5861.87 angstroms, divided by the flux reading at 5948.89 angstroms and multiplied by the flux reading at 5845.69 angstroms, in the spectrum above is 24.4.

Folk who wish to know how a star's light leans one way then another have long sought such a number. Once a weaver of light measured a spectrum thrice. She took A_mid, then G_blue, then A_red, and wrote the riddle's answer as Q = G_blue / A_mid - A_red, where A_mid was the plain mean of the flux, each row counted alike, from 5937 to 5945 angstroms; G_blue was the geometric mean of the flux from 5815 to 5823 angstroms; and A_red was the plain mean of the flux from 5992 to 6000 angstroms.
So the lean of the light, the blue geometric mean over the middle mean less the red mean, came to -24.6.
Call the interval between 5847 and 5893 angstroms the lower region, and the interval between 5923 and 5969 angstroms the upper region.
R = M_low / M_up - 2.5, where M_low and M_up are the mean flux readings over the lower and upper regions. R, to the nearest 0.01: -1.49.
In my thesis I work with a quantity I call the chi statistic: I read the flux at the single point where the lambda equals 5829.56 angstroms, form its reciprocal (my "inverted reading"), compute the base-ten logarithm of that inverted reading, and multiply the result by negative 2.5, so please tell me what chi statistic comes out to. 3.60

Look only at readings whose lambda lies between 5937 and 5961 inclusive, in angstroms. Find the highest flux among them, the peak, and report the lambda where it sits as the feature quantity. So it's 5946.15 angstroms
